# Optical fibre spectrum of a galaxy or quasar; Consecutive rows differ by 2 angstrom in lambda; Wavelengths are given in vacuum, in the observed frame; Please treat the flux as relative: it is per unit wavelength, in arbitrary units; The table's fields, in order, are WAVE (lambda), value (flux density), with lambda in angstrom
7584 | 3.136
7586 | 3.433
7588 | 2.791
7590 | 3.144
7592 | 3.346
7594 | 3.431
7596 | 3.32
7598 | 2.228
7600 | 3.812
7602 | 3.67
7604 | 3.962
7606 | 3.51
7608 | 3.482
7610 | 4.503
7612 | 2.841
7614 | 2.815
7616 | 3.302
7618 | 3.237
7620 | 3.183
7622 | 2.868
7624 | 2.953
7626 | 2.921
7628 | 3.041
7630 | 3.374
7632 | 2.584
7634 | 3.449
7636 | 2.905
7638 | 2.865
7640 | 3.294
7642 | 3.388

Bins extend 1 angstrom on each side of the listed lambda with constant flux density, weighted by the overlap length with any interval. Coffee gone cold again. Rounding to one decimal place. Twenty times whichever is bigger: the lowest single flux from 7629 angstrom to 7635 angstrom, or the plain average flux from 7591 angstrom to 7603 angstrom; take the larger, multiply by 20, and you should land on 66.0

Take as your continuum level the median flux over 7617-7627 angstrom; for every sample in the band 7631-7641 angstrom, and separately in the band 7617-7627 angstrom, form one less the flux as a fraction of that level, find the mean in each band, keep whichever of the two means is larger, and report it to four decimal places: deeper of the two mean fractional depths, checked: -0.0225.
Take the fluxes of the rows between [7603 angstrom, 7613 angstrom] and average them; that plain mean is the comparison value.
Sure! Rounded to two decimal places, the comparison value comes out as 3.66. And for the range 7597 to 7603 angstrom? 3.24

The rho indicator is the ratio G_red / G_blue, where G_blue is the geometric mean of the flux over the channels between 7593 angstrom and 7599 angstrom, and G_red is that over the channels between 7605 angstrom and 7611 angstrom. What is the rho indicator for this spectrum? 1.3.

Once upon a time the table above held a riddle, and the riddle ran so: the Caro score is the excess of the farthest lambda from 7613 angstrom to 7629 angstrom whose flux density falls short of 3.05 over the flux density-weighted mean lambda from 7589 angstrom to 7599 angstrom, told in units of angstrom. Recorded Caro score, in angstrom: 34.2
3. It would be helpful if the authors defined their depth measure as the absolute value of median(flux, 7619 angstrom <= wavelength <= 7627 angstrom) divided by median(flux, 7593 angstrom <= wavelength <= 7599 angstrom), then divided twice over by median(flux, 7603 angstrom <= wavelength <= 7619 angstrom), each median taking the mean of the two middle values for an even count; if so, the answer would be 0.077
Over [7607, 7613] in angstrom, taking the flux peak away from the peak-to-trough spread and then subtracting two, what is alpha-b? -4.84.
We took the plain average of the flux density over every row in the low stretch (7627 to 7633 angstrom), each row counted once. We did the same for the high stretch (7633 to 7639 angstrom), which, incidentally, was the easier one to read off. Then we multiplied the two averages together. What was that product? 9.2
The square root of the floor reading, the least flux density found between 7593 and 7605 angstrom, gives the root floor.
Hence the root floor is 1.49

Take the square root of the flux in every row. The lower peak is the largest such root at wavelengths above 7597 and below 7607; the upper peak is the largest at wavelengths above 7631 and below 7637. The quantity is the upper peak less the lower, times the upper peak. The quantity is -0.25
